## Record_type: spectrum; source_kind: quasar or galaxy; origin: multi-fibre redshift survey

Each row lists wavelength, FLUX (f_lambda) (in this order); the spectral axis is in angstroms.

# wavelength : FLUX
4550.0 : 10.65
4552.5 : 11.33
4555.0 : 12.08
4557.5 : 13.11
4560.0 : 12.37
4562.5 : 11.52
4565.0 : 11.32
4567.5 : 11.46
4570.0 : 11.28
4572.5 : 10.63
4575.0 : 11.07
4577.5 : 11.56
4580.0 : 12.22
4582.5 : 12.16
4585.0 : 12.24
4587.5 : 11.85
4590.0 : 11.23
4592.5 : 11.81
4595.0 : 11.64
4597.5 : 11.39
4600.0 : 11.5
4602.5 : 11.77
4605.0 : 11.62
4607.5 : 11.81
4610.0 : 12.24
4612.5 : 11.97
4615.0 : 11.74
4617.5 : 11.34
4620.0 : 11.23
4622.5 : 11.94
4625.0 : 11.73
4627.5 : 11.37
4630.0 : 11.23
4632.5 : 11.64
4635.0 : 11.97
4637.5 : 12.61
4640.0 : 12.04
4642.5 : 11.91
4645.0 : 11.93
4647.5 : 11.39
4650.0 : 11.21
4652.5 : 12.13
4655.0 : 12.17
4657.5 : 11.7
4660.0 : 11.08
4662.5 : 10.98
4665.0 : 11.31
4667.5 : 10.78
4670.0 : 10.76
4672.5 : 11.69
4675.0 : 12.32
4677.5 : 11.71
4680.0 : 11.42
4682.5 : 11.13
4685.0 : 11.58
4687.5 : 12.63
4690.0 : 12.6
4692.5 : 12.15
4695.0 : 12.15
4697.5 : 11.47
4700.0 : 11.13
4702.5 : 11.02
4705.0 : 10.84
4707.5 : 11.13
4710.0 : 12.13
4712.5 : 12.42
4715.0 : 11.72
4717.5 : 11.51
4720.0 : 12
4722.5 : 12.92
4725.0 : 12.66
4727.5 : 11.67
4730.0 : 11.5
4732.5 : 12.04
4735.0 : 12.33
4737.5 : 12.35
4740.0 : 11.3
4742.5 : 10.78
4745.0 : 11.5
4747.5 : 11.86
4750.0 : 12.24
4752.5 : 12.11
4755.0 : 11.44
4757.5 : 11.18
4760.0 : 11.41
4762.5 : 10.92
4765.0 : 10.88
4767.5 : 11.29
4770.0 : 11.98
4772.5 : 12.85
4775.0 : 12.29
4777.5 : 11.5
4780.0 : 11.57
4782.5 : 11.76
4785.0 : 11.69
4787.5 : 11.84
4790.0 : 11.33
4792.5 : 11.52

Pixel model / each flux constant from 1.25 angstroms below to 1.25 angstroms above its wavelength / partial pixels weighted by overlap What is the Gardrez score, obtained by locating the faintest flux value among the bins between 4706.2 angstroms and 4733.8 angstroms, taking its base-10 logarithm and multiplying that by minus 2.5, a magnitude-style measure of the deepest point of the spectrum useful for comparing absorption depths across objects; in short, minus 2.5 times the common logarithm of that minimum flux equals -2.62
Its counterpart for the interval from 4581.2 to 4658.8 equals -2.62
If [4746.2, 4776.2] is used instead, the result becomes -2.59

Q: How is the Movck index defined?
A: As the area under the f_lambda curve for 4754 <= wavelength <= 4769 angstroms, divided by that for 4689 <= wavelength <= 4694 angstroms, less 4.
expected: -1.3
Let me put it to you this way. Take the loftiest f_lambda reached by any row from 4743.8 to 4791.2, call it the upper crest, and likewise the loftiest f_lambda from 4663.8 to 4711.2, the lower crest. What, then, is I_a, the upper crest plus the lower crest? 25.5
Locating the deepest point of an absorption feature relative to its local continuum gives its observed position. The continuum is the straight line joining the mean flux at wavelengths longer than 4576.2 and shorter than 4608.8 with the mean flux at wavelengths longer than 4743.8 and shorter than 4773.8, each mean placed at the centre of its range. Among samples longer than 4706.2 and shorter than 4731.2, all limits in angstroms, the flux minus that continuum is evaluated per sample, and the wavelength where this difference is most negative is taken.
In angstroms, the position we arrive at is 4707.5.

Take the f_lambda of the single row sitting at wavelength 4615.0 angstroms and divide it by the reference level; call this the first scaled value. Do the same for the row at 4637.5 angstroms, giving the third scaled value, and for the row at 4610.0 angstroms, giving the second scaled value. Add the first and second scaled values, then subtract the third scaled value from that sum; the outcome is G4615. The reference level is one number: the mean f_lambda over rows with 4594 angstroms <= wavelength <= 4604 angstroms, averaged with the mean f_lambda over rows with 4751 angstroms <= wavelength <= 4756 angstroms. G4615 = 0.97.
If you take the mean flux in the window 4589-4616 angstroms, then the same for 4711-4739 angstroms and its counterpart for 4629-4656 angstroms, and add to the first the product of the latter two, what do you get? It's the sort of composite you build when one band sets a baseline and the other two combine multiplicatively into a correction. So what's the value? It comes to 155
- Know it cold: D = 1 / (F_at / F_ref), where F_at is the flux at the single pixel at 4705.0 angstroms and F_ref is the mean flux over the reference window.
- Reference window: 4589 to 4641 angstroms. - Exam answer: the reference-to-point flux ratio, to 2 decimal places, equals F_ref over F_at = 1.08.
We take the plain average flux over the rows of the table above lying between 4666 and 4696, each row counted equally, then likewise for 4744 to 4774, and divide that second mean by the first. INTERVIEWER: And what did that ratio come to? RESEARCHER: 0.99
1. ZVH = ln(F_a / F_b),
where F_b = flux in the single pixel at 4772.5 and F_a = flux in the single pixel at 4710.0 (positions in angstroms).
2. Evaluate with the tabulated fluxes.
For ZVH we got -0.06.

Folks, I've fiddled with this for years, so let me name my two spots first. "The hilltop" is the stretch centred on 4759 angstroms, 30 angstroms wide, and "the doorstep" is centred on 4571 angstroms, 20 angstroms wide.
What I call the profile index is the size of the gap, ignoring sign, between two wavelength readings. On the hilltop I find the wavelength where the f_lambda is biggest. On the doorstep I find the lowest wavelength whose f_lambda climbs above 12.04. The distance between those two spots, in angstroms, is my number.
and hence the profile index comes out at 192.5 angstroms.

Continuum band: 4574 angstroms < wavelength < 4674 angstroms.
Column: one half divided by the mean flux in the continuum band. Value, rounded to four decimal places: 0.0429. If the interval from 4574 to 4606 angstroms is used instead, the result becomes 0.0427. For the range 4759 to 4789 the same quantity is 0.0429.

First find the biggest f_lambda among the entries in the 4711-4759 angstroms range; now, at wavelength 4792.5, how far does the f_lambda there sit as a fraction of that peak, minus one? -0.11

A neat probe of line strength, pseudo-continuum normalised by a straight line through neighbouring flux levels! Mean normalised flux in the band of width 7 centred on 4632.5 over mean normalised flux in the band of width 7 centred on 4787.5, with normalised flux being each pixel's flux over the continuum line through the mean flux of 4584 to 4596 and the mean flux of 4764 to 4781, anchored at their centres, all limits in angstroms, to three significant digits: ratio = 1.00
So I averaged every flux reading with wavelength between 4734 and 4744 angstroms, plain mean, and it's 11.7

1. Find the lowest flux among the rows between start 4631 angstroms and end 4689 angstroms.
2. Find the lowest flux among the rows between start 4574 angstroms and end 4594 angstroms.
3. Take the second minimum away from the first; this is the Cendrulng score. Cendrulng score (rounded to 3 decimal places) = -0.310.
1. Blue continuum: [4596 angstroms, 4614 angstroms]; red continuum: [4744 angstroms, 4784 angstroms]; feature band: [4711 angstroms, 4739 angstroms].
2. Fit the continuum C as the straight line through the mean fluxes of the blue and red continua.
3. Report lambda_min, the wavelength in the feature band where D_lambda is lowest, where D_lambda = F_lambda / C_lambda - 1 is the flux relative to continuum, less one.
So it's 4730.0 angstroms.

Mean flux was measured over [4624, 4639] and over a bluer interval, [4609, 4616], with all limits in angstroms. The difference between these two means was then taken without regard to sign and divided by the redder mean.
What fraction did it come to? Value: 0.019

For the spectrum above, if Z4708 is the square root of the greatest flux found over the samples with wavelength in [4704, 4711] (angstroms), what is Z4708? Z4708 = 3.48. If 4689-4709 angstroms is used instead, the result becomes 3.55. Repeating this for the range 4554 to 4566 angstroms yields 3.62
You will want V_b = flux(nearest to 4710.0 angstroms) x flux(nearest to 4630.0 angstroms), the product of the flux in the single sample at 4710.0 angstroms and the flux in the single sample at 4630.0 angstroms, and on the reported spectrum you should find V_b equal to 136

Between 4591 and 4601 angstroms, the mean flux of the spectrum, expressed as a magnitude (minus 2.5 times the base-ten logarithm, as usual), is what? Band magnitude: -2.66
